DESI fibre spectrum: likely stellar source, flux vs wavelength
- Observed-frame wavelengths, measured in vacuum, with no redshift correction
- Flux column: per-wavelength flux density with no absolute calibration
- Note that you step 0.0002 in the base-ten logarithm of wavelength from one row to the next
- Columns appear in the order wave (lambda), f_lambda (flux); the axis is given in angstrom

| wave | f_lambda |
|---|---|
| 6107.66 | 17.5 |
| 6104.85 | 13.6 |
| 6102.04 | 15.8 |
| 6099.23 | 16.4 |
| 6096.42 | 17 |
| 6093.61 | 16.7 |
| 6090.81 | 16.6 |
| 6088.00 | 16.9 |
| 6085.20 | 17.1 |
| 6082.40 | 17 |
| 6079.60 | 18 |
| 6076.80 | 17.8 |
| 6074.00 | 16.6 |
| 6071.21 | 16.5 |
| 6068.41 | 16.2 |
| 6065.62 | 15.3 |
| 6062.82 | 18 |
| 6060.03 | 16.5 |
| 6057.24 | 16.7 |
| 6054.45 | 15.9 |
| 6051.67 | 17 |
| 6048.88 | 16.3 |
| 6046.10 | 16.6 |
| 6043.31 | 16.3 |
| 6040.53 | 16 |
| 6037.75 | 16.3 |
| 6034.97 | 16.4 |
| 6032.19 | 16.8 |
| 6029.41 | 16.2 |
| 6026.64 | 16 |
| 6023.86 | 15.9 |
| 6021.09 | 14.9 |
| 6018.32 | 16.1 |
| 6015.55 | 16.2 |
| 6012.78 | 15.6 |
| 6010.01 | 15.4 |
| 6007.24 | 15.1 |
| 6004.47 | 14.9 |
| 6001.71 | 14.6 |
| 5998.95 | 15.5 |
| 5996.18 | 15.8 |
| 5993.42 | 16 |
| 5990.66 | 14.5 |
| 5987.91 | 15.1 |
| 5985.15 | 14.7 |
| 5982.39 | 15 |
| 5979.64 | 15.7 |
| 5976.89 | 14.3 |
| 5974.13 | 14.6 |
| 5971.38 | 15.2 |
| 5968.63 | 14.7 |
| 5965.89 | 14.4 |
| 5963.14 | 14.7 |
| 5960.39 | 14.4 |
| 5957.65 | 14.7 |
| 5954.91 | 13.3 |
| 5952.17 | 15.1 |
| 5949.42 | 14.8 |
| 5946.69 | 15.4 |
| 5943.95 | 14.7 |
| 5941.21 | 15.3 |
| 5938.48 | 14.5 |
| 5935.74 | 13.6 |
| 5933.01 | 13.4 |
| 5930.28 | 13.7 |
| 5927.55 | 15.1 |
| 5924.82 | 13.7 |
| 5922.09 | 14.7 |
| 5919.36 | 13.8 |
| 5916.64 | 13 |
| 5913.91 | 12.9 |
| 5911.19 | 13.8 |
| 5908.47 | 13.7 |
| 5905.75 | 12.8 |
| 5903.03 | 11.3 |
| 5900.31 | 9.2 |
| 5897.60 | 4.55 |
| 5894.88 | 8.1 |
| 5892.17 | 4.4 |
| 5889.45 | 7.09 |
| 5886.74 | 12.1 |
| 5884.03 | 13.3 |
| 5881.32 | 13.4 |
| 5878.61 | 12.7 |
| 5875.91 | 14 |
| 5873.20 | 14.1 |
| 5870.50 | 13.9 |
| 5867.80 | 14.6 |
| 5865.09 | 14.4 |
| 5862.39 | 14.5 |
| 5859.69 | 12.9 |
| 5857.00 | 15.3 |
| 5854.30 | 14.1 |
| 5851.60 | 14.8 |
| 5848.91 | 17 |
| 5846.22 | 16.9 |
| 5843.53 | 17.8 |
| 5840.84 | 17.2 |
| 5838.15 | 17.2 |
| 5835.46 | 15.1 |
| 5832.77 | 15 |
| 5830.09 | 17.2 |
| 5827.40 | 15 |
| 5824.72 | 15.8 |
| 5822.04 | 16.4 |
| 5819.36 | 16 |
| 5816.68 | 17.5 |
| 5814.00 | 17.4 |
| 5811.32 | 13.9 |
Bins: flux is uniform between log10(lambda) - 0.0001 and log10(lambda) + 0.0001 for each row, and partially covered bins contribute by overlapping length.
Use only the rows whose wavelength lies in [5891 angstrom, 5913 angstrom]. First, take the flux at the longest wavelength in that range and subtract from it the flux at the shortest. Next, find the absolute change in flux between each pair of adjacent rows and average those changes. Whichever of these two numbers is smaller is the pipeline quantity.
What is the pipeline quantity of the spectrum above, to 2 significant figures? 2.4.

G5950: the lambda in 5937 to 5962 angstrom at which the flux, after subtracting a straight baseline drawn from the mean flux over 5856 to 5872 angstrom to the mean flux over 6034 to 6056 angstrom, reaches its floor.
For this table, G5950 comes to 5954.91 angstrom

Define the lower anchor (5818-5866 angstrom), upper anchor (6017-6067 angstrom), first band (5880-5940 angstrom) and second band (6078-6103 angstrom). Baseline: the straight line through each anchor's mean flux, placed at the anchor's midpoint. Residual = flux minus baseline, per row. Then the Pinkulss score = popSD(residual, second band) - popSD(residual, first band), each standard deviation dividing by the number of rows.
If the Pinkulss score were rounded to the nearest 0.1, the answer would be -2.5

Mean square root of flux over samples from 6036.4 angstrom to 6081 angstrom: 4.08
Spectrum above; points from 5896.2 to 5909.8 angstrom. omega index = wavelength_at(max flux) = 5908.47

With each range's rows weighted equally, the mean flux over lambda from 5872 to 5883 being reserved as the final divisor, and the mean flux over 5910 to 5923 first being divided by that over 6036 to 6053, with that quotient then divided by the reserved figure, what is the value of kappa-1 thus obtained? 0.061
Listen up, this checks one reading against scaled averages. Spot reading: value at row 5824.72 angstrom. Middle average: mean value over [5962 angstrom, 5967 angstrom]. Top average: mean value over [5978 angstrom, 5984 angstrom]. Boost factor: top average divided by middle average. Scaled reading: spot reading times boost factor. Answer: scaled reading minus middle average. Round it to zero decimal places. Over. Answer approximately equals 2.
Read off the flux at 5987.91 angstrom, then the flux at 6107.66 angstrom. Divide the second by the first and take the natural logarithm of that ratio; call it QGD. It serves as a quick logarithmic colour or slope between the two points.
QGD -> 0.148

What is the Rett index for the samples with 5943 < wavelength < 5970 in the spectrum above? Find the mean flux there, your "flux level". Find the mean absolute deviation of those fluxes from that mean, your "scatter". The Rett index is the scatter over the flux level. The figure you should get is 0.024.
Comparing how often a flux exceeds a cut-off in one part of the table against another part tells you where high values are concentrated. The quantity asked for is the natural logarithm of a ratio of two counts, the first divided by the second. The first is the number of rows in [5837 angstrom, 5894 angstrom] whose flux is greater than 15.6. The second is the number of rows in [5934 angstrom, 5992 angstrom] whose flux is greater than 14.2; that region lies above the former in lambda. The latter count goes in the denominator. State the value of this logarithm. -1.3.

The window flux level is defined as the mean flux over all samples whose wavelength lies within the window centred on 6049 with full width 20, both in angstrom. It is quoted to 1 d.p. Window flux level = 16.4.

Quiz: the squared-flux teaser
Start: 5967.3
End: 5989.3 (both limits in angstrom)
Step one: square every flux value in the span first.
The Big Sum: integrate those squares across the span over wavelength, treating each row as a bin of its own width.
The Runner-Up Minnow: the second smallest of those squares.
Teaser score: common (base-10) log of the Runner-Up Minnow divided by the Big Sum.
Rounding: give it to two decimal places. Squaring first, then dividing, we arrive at -1.36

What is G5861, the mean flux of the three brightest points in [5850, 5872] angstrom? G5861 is 14.9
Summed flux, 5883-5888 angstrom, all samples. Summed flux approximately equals 25.4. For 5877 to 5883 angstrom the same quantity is 26.1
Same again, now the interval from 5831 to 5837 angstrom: 30.1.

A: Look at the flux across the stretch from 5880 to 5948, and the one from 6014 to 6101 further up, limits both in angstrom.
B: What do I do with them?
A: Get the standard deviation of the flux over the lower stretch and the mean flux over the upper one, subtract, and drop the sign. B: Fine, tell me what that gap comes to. 13.4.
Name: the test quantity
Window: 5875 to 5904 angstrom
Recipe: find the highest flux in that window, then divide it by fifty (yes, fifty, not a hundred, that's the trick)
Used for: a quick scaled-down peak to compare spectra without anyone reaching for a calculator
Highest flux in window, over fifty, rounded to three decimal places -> 0.280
